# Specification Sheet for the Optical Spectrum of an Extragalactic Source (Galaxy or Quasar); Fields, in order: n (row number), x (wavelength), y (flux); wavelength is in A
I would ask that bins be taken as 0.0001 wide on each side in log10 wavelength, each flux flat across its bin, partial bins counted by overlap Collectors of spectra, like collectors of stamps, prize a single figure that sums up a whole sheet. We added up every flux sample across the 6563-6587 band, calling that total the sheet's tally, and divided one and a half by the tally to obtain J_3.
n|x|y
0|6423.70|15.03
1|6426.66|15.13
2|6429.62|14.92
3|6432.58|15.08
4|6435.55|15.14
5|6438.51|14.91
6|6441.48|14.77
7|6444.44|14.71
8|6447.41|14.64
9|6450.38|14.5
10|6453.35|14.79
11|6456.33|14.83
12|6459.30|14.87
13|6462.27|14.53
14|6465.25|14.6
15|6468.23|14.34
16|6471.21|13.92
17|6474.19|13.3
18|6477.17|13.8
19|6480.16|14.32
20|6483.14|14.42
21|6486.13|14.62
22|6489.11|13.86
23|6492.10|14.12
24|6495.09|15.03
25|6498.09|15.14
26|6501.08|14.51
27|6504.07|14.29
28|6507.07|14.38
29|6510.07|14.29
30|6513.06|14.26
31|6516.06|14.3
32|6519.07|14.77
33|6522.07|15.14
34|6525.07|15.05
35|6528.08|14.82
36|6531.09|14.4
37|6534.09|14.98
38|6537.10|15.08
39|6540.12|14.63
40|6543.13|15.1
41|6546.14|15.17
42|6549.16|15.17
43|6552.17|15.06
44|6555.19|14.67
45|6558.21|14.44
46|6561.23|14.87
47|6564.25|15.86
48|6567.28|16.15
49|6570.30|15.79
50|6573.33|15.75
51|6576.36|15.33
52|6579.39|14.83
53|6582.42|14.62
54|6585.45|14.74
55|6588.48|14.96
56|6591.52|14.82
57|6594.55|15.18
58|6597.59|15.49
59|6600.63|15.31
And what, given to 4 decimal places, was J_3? 0.0122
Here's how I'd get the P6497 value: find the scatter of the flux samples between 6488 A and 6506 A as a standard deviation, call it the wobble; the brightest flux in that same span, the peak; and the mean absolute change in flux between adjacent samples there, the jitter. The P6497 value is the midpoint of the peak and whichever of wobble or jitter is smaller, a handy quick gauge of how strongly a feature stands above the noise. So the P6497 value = 7.78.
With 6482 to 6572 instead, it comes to 8.24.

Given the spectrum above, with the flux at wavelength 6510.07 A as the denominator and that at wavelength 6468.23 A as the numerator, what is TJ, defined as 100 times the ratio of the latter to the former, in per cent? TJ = 100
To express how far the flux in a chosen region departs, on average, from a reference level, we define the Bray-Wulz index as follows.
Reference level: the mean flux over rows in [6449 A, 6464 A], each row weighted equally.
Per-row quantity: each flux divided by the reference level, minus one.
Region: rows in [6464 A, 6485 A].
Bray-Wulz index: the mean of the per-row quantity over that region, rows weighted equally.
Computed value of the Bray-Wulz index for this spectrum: -0.041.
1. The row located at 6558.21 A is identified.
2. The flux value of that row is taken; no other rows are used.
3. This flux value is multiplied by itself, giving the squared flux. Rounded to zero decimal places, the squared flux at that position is 209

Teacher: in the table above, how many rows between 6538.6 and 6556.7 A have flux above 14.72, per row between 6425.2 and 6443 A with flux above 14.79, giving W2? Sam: 0.8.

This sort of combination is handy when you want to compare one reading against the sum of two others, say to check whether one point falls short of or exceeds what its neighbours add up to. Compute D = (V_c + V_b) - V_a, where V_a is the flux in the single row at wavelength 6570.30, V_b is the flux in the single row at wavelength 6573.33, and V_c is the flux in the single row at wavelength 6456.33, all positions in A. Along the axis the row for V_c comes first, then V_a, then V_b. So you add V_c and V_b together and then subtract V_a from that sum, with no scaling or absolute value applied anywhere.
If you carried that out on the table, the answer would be 14.8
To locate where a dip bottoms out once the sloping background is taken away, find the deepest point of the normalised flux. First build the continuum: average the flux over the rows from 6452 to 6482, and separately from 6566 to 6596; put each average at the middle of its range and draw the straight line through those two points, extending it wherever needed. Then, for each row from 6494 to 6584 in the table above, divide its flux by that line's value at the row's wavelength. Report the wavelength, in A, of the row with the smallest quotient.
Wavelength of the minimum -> 6582.42 A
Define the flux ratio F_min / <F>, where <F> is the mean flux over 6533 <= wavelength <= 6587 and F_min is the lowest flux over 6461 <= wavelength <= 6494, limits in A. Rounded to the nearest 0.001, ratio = 0.879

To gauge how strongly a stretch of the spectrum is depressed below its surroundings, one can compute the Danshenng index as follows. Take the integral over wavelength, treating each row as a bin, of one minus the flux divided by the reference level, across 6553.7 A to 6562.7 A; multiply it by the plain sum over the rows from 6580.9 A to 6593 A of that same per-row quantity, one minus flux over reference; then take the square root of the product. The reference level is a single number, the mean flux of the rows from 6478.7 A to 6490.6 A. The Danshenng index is 0.17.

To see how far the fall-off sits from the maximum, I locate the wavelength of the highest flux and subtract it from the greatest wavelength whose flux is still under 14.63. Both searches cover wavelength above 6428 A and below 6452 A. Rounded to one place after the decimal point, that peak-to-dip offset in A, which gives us 14.8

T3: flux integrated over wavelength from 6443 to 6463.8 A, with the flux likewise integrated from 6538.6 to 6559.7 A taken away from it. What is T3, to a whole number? -9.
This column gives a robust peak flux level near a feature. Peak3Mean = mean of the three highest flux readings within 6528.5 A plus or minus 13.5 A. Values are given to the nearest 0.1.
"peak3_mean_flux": 15.1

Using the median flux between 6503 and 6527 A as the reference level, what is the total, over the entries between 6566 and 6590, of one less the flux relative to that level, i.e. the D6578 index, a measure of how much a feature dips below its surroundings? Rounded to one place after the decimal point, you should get -0.5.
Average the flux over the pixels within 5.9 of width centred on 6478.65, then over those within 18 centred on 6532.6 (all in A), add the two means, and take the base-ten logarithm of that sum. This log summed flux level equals 1.46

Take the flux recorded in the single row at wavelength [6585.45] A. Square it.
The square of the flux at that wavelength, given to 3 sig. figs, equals 217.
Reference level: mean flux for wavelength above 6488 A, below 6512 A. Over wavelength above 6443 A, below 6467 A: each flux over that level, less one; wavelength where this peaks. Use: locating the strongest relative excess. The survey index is 6459.30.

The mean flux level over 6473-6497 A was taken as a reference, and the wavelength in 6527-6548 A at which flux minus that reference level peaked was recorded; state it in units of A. 6546.14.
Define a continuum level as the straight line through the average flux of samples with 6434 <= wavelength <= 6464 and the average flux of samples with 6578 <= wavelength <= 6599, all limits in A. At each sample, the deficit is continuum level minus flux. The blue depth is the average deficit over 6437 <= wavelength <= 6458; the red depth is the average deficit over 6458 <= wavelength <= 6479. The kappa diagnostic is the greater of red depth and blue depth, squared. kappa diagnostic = 0.36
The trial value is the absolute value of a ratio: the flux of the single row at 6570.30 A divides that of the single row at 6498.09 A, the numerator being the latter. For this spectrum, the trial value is 0.96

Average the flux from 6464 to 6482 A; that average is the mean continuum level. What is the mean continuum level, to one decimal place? 14.0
